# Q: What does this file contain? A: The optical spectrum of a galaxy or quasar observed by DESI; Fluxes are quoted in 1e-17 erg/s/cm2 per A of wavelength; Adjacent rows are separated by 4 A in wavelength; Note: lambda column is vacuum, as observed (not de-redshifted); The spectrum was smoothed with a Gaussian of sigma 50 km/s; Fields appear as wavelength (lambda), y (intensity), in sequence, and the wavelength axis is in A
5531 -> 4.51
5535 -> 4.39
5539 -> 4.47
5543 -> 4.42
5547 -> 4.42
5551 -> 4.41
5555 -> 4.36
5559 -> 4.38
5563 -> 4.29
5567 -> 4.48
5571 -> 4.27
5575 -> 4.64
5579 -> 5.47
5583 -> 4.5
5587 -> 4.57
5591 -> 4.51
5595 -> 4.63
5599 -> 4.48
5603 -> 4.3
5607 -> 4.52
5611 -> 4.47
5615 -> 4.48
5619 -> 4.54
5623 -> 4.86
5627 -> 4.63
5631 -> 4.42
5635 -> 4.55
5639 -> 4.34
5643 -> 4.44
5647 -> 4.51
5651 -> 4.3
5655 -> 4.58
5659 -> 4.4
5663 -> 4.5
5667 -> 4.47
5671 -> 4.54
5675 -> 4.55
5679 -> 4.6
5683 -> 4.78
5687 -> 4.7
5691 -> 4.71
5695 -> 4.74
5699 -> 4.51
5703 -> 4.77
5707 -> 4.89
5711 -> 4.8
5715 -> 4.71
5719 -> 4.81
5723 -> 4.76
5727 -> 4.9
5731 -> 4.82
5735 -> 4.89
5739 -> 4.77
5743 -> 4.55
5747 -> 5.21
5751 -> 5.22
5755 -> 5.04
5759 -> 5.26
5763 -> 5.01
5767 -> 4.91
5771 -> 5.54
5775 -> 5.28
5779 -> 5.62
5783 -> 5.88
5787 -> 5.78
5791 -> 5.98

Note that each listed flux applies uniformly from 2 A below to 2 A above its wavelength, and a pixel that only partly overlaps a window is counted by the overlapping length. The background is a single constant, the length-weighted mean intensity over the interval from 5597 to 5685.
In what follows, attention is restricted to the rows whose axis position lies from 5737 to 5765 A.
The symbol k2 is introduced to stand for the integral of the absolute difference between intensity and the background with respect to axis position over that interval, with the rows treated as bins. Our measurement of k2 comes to 14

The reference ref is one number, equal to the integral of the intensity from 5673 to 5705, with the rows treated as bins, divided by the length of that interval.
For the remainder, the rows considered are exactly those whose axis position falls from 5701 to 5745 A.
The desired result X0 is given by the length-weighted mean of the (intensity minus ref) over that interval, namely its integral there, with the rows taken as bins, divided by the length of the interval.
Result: 0.12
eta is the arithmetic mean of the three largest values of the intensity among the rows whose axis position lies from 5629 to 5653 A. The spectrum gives 4.50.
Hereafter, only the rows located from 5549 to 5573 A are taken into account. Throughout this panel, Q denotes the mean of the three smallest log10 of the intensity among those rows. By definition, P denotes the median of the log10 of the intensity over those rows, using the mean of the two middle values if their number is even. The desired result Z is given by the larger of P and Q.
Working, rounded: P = 0.64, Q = 0.634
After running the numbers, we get 0.640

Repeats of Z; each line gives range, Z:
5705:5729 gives 0.682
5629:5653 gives 0.646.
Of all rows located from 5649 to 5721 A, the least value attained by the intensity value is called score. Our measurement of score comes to 4.3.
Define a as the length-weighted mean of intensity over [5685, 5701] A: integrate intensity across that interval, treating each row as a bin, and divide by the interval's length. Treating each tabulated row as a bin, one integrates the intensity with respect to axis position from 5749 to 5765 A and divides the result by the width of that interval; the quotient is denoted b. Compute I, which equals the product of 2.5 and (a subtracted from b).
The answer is 1.2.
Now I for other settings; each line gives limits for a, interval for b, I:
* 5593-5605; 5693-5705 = 0.5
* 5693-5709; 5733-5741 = 0.3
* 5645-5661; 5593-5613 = 0.1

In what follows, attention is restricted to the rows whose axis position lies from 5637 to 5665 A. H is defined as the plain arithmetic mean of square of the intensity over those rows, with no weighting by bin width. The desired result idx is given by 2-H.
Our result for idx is -17.7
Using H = 19.7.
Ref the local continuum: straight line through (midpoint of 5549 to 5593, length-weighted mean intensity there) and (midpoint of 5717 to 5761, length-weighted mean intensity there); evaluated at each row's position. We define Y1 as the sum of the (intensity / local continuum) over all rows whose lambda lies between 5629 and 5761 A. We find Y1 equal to 32.1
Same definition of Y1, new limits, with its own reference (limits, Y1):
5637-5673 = 8.5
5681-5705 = 5.9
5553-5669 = 28.3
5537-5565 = 6.9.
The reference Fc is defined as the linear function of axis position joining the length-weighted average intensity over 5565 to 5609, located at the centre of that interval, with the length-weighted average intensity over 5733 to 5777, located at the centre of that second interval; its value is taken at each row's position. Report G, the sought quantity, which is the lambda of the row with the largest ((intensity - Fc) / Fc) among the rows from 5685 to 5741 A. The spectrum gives 5707 A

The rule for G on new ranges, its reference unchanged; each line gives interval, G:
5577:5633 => 5579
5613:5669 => 5623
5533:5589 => 5579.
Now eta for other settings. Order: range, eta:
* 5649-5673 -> 4.54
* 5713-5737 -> 4.87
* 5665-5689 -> 4.69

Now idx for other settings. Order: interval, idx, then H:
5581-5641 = -18.4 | 20.4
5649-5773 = -20.9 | 22.9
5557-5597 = -19.0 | 21.0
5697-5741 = -20.9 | 22.9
